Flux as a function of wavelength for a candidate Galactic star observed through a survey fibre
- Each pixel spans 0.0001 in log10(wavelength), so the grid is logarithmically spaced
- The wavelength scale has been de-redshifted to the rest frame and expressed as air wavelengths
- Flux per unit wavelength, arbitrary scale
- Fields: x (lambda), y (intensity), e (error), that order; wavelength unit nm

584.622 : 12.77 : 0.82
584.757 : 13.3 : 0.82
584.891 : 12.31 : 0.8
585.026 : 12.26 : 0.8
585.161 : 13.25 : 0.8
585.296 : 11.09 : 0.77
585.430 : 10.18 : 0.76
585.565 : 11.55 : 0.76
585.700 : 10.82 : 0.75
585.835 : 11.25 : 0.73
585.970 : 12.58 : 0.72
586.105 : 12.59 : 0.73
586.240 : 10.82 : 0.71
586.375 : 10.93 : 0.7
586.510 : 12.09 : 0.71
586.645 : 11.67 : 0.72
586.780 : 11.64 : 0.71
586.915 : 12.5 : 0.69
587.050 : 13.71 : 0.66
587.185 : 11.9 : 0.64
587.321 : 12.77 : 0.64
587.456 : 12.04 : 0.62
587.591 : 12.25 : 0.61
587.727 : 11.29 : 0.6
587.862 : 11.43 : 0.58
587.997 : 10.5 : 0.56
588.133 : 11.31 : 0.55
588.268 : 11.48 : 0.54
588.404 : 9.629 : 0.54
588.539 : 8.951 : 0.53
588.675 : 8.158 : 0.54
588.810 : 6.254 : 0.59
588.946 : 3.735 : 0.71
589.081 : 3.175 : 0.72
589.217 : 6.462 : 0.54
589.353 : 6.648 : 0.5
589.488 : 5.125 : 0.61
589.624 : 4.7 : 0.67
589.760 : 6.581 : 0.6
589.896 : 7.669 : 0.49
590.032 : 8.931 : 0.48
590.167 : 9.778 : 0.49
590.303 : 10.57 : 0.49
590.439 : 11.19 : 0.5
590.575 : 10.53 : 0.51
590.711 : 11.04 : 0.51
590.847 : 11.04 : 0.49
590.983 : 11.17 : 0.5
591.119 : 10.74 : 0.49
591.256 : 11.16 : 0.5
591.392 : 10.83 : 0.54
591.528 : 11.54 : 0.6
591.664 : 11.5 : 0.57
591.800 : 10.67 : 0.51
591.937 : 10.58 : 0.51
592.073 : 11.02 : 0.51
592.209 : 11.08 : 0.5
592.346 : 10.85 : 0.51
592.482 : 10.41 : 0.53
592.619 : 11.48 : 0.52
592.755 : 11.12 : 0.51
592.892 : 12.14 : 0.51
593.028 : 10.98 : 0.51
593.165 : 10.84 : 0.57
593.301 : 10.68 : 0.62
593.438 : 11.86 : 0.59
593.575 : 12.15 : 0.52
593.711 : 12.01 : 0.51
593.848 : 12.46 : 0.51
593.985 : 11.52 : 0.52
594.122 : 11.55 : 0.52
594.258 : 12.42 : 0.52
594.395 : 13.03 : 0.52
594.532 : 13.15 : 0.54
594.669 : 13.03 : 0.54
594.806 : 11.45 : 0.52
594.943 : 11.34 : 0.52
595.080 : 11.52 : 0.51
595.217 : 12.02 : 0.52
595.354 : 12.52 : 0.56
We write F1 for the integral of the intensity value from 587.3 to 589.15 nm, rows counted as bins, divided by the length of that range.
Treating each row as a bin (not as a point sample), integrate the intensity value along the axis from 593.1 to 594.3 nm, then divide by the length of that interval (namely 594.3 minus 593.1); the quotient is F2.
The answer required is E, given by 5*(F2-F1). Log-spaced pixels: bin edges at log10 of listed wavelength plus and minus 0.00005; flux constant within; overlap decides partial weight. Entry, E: 12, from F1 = 9.41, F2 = 11.7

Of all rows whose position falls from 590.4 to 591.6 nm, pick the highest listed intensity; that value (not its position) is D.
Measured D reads 11.54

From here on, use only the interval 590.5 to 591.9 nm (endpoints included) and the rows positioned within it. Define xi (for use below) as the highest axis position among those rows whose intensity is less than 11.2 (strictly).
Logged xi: 591.800 nm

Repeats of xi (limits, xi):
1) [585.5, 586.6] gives 586.375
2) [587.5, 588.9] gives 588.810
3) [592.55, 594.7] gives 593.301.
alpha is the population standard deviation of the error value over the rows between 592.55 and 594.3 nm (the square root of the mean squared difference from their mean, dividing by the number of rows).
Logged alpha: 0.03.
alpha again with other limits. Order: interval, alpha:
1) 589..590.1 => 0.08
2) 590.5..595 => 0.03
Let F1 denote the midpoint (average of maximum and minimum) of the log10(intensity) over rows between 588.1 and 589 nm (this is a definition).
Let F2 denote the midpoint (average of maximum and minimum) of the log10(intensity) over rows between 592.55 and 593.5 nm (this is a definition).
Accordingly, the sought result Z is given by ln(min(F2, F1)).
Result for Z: -0.20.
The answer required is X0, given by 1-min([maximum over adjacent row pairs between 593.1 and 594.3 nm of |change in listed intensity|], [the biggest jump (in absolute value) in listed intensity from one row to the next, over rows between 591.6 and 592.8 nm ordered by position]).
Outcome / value -0.1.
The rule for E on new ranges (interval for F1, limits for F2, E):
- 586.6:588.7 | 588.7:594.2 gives -8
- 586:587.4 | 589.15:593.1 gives -11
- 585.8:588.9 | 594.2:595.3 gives 5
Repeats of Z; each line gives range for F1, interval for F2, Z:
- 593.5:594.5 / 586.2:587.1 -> 0.08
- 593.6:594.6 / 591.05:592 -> 0.04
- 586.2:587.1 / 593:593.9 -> 0.06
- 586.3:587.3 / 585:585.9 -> 0.06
